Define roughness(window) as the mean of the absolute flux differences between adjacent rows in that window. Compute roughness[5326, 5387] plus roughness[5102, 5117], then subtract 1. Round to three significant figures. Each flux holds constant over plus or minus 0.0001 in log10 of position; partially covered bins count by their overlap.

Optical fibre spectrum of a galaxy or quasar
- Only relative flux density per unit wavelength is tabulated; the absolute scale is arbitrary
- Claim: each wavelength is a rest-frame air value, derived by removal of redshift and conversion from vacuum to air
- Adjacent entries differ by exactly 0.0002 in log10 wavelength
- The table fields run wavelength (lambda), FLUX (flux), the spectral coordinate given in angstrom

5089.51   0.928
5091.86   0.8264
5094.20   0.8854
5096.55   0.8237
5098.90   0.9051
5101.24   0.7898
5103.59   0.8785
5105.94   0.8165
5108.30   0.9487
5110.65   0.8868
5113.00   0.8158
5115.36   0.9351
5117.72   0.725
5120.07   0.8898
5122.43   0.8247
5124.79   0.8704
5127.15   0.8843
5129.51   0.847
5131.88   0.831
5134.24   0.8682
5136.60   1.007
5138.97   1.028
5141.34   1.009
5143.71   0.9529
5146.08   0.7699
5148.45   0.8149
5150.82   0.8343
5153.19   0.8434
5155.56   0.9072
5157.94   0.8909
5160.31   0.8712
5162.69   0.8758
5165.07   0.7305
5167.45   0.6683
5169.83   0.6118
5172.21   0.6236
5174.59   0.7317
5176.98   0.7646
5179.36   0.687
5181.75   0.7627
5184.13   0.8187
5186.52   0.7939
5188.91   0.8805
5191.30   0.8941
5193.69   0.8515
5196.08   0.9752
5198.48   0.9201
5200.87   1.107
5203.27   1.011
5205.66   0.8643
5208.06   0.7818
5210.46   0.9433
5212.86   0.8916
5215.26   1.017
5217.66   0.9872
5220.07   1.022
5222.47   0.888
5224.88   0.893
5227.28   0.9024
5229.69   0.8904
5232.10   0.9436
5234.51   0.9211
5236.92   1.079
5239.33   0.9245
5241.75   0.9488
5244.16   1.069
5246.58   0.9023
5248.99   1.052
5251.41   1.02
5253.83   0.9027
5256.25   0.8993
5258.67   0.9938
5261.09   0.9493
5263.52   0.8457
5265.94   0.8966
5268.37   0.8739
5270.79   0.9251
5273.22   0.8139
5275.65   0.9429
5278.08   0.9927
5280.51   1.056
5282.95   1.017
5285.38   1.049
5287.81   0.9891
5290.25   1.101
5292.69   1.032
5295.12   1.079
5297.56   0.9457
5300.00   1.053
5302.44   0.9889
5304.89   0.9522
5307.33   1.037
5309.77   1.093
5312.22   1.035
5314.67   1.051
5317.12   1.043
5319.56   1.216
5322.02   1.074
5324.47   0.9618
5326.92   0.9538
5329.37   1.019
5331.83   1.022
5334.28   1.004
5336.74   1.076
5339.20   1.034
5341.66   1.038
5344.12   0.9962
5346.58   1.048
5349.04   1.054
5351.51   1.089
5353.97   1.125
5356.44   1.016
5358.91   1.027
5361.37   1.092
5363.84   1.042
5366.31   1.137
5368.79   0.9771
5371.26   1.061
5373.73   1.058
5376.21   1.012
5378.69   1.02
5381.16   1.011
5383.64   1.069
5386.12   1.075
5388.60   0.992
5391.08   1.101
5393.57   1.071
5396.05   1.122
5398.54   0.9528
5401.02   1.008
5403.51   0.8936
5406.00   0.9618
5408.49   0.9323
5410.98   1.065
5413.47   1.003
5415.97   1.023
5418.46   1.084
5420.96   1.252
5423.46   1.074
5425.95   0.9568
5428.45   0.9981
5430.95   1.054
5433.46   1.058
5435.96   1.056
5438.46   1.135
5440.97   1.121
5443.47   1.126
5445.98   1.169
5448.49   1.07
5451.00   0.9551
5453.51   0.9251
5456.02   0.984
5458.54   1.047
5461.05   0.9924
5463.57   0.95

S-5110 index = -0.866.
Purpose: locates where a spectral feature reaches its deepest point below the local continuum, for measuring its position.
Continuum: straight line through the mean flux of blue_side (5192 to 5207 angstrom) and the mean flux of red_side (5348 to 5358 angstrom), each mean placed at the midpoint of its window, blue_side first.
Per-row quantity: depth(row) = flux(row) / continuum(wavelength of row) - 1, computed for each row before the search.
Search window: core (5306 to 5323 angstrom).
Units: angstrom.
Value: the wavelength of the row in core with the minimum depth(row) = 5312.22 angstrom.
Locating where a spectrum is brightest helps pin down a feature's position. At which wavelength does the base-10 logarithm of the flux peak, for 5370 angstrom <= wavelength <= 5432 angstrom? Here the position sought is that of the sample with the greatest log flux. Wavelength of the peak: 5420.96 angstrom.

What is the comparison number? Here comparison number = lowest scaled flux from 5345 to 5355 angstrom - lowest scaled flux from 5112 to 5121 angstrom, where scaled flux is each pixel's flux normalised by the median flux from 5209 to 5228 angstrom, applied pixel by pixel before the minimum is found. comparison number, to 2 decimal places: 0.35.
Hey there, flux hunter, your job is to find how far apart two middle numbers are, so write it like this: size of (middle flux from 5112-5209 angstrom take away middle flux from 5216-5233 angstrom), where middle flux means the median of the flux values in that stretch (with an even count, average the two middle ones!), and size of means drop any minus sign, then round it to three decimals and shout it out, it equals 0.051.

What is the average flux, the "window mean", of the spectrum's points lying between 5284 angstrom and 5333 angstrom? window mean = 1.03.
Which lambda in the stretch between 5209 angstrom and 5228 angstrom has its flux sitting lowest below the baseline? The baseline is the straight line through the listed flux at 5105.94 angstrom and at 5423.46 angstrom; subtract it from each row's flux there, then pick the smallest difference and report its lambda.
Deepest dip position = 5222.47 angstrom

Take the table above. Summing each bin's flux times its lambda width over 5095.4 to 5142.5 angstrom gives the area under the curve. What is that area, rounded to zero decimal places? 41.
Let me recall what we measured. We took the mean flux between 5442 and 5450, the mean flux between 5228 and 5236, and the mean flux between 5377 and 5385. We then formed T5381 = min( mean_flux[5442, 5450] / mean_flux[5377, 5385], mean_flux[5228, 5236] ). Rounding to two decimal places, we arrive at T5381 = 0.92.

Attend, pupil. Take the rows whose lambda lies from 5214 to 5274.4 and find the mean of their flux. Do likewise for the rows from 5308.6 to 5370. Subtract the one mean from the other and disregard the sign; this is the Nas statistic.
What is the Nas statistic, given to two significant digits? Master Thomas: 0.11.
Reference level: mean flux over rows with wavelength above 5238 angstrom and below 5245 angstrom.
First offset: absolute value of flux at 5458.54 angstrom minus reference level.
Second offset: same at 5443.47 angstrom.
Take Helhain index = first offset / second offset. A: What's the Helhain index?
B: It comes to 0.5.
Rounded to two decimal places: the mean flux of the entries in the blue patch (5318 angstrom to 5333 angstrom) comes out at 1.04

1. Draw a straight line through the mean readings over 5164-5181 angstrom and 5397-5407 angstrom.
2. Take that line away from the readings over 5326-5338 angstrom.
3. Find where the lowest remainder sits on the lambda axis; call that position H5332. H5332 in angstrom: 5326.92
